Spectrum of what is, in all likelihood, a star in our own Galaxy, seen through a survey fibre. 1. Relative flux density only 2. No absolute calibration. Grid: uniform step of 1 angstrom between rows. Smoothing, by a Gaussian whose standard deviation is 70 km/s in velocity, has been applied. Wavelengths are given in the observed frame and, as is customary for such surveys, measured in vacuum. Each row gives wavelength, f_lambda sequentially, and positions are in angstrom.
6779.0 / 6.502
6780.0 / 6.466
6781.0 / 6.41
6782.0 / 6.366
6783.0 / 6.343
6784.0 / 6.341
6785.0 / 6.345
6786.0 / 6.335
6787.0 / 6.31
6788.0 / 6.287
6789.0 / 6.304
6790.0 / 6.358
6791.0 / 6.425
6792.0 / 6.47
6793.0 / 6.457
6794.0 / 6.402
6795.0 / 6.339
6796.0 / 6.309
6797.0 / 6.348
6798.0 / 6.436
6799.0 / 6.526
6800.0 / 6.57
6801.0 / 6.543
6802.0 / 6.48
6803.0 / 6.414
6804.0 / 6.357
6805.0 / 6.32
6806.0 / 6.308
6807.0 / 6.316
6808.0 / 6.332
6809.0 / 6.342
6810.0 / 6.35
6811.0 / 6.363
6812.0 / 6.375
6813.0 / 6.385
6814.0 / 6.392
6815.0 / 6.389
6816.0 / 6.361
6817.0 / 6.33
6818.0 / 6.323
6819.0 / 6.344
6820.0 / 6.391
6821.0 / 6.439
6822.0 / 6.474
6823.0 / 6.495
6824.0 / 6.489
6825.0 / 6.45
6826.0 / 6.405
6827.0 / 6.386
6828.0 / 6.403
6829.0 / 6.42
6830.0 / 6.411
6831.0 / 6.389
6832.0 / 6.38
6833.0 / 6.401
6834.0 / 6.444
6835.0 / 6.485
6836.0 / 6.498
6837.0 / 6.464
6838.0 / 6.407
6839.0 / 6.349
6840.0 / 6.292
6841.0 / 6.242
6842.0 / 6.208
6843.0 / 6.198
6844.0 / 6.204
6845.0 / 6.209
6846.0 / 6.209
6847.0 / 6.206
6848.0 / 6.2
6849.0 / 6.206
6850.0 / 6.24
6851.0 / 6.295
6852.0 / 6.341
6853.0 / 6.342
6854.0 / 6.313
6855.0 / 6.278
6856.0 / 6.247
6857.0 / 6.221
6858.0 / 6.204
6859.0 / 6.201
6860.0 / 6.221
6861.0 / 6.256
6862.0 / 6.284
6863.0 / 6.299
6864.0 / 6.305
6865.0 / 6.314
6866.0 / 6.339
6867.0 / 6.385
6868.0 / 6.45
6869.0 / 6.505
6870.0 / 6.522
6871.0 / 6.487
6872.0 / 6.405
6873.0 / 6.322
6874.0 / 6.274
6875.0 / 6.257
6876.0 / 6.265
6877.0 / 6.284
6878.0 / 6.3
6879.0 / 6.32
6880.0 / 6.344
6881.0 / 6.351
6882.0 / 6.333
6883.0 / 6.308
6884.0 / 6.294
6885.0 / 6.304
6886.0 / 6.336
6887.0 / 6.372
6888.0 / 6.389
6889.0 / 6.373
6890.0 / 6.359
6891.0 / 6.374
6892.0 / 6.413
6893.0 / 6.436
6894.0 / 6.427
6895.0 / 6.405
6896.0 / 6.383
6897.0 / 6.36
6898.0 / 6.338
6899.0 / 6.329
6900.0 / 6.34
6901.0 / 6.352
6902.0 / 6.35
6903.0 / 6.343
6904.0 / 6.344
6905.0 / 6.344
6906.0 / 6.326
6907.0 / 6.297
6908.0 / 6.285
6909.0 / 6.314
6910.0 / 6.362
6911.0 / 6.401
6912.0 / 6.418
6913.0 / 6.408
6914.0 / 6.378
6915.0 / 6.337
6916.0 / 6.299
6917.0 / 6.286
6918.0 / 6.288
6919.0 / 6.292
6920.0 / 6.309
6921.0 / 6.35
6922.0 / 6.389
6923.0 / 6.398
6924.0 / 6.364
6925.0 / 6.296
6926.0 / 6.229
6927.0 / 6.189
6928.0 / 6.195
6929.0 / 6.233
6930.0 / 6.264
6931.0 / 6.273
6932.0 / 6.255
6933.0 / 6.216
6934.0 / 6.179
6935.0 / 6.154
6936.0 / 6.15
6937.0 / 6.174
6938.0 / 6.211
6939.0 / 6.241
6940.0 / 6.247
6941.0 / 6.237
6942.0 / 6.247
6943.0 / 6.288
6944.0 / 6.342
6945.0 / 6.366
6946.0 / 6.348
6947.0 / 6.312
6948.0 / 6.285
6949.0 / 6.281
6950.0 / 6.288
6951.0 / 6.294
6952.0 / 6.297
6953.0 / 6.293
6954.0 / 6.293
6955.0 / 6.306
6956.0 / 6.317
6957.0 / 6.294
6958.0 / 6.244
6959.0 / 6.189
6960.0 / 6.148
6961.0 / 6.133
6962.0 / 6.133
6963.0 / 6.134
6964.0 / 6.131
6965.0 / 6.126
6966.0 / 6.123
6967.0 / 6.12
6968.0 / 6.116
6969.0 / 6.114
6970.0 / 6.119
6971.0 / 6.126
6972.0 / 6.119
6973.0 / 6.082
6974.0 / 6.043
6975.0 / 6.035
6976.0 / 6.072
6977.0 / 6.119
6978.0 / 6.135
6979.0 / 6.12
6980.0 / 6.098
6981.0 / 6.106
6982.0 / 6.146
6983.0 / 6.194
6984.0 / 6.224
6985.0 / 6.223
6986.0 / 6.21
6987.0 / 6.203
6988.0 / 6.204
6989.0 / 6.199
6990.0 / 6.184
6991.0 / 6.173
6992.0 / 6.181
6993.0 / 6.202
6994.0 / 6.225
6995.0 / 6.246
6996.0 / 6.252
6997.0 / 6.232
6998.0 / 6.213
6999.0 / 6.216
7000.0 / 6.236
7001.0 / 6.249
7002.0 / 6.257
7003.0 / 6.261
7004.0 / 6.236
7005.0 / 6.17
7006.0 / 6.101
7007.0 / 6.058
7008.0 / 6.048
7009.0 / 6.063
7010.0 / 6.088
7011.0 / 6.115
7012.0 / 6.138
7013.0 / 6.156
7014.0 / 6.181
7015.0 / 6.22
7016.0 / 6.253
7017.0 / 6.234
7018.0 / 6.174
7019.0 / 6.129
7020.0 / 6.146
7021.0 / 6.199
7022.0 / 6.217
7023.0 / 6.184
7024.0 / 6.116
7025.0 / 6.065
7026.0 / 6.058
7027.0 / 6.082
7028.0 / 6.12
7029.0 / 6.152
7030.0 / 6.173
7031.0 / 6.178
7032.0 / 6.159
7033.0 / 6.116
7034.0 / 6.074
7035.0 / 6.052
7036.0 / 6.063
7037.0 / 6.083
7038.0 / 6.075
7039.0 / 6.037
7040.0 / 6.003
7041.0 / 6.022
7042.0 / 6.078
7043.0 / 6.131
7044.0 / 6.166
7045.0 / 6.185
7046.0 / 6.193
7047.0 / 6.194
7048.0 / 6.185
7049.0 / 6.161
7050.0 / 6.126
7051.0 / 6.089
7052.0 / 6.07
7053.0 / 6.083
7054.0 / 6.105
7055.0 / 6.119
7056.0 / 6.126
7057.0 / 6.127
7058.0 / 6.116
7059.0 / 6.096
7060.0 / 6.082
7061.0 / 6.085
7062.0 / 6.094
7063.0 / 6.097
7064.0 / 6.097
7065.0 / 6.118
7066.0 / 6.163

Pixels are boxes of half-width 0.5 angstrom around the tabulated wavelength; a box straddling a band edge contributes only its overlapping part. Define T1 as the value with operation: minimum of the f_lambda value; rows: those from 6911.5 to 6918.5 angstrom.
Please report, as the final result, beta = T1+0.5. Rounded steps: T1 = 6.286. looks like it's 6.79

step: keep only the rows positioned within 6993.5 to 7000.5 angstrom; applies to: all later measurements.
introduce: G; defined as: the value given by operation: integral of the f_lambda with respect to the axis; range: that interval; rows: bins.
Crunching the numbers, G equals 43.6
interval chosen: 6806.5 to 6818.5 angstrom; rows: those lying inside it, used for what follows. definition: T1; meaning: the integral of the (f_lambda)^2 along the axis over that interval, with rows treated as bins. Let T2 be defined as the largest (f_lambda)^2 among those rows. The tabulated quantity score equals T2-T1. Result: -444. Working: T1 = 485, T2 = 41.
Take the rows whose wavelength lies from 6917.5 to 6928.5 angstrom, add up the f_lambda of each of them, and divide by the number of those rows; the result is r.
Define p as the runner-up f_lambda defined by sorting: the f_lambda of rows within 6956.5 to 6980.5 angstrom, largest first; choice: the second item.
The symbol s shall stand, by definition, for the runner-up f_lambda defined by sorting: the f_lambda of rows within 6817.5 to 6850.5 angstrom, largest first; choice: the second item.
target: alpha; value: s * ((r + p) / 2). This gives 40.7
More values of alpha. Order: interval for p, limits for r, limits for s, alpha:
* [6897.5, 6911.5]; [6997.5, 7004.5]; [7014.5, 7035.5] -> 39.3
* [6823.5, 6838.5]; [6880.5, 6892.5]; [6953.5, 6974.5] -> 40.5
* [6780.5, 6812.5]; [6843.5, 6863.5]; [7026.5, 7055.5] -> 39.6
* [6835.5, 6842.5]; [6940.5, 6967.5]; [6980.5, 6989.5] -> 39.5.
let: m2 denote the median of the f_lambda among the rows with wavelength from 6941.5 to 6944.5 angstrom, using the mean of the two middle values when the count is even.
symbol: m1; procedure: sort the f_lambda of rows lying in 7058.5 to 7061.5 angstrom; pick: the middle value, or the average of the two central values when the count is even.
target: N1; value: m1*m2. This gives 38.3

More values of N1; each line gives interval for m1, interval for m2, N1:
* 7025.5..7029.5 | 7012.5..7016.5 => 37.8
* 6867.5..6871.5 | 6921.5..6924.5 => 41.5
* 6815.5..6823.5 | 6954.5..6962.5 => 39.6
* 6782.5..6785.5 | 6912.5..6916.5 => 40.3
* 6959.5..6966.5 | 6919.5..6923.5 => 39.1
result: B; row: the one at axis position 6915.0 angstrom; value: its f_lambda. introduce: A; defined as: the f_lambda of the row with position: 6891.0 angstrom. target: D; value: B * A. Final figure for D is 40.4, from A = 6.374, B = 6.337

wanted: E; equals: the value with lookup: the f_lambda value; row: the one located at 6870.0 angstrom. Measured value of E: 6.522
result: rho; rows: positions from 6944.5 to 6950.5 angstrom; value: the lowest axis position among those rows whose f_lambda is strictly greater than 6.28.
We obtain 6945.0 angstrom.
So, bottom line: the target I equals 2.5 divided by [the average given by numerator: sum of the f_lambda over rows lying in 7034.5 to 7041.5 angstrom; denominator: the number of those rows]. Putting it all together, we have 0.413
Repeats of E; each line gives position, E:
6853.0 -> 6.342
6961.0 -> 6.133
